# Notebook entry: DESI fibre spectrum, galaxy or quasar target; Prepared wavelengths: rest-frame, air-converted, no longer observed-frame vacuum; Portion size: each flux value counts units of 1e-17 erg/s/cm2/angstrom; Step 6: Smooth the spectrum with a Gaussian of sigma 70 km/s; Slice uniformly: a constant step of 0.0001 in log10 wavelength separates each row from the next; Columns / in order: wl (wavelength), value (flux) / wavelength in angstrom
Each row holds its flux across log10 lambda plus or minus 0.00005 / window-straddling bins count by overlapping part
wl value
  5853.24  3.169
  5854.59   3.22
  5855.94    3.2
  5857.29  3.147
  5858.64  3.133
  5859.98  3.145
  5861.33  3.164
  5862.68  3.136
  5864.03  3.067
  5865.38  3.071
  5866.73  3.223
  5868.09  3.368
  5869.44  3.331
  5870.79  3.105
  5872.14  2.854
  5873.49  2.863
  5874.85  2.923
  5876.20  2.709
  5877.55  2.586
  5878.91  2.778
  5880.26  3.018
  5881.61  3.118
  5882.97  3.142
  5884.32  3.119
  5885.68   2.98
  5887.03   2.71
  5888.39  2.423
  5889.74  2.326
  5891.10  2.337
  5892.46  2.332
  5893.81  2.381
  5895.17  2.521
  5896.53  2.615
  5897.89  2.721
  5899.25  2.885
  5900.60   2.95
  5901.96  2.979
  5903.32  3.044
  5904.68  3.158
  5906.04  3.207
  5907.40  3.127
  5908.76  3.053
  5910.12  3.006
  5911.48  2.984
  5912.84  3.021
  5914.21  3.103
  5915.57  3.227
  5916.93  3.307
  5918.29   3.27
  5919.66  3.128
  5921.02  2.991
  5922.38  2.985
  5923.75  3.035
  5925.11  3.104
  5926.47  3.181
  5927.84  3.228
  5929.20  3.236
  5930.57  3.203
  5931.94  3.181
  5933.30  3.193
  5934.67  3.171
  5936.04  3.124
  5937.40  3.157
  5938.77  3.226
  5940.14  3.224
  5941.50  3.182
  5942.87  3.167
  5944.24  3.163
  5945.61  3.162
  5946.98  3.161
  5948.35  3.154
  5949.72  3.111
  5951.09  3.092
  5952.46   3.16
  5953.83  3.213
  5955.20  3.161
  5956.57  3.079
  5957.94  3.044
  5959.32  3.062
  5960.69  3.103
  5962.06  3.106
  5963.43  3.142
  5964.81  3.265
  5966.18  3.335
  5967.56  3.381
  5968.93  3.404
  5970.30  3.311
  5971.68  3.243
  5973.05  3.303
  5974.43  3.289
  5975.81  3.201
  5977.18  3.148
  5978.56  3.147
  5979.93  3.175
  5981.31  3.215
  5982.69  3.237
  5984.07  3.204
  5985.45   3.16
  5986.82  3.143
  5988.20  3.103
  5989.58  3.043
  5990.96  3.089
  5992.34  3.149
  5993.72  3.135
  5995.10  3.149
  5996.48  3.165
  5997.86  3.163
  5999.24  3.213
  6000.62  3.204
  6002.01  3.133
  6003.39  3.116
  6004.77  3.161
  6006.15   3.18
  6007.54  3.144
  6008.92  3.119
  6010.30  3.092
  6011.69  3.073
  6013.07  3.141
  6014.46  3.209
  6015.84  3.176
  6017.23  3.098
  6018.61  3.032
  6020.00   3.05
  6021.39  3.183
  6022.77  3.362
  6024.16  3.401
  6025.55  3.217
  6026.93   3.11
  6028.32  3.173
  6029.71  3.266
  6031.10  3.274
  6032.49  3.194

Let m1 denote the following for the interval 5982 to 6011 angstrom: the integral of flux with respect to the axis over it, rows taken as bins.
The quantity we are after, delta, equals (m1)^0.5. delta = 10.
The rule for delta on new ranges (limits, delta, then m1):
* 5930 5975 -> 12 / 144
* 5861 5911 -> 12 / 145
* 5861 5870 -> 5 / 29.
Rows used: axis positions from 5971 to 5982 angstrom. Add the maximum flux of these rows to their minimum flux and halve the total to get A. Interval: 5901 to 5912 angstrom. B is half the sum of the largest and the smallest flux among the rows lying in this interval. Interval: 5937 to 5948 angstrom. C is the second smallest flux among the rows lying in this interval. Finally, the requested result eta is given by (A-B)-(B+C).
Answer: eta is -6.12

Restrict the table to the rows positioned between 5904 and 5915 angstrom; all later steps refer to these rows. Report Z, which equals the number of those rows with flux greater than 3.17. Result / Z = 1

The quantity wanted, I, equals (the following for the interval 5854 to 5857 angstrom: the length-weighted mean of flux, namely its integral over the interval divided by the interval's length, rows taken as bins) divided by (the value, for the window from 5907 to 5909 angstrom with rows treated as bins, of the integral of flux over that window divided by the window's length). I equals 1.03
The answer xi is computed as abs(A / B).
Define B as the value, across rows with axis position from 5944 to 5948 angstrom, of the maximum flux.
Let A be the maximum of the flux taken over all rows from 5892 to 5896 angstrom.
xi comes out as 0.80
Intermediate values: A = 2.521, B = 3.163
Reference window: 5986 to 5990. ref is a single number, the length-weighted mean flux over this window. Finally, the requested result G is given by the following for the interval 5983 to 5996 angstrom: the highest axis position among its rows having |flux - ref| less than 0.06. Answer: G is 5995.10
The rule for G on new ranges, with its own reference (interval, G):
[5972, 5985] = 5978.56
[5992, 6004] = 6003.39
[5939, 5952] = 5951.09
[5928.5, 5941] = 5937.40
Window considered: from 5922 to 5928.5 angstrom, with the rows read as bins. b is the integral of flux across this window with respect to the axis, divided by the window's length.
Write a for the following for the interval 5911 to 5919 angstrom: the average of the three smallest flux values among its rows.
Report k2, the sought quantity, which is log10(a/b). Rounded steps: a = 3.04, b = 3.11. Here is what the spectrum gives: -0.01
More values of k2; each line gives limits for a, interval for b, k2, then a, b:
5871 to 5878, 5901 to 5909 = -0.06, 2.72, 3.09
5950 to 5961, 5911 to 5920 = -0.01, 3.06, 3.15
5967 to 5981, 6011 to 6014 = 0.01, 3.16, 3.11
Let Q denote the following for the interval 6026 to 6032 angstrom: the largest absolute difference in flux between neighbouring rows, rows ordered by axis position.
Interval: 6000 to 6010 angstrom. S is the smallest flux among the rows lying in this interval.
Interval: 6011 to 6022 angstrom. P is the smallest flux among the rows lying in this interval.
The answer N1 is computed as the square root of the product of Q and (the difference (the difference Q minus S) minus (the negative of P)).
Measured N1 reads 0.03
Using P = 3.032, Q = 0.093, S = 3.116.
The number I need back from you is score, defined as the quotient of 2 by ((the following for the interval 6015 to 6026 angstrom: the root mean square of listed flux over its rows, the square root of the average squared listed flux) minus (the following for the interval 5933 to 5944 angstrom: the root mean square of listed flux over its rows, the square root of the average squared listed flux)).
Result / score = 171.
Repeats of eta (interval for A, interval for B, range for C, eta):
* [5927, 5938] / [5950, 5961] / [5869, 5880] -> -5.79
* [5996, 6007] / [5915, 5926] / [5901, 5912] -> -6.11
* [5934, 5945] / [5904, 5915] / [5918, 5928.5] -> -6.01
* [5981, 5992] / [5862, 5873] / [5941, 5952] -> -6.19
